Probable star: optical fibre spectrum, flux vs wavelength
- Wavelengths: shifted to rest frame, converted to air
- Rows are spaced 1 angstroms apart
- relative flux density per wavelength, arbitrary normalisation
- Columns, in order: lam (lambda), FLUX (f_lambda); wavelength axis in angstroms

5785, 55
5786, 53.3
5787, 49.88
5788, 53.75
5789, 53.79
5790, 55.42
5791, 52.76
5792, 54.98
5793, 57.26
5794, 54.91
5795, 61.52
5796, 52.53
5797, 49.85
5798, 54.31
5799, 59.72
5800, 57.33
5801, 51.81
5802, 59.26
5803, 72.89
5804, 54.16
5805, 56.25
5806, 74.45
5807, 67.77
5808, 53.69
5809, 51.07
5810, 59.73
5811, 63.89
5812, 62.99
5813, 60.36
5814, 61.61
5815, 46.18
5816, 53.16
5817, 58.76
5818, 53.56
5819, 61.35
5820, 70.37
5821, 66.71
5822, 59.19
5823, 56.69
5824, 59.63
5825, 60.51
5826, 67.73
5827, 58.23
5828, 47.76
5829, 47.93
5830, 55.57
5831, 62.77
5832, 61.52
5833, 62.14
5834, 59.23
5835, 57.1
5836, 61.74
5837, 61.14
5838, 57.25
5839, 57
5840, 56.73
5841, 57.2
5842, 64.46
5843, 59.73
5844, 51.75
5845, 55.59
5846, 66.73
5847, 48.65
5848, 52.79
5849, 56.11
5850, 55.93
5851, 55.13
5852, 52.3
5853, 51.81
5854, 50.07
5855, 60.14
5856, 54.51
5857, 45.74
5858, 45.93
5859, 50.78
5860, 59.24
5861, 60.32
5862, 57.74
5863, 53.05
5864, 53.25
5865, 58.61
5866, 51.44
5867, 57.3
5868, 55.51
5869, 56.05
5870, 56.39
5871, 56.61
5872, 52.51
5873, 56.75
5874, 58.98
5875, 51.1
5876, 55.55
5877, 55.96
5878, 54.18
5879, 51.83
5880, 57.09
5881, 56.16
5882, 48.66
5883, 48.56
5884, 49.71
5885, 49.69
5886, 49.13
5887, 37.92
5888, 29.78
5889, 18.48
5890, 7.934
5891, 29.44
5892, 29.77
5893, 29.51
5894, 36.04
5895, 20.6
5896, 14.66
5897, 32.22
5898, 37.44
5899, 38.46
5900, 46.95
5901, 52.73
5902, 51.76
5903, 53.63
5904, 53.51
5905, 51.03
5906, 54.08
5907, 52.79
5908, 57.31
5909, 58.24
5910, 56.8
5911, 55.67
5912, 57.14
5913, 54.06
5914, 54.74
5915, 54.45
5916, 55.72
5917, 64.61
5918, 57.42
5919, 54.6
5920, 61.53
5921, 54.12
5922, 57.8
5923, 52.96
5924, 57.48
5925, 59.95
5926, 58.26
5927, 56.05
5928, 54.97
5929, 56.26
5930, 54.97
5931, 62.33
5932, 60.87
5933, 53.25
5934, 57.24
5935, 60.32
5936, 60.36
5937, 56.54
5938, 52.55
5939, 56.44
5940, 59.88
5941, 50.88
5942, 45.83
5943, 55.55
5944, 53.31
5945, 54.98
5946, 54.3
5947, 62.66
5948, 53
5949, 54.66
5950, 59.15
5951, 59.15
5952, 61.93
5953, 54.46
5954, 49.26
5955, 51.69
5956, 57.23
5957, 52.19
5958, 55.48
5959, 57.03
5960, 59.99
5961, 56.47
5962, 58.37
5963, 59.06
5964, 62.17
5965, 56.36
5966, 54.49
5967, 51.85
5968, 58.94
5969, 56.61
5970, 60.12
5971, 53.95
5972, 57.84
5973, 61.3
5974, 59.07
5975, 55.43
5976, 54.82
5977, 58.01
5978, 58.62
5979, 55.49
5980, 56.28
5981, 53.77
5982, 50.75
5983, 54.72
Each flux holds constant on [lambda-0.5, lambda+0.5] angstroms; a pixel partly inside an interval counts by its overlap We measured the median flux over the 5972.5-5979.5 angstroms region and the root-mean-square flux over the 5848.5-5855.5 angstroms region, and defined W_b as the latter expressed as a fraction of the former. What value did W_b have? 0.94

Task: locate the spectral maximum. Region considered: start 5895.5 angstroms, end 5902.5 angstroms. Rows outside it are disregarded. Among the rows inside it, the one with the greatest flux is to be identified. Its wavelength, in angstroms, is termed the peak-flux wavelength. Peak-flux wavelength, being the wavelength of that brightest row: 5901 angstroms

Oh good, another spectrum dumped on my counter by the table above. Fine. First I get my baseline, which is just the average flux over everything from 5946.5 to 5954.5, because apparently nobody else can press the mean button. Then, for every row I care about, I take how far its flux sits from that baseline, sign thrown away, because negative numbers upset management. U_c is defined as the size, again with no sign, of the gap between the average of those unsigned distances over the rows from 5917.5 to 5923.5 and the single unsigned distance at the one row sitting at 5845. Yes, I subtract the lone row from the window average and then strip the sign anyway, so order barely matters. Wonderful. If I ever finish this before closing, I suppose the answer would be 1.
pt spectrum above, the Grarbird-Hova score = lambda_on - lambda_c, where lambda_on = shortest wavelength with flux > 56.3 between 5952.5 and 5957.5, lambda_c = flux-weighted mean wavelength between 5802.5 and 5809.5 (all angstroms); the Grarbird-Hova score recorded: 150.1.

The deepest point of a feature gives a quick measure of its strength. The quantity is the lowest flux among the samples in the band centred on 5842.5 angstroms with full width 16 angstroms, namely 48.65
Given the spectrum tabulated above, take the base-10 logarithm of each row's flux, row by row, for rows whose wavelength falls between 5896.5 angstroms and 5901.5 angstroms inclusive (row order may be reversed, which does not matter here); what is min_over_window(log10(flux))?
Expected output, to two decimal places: 1.51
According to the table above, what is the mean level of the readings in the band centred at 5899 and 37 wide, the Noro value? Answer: 44.6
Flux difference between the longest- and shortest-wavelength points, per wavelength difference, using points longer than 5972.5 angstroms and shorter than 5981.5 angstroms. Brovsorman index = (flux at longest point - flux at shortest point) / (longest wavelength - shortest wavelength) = -0.9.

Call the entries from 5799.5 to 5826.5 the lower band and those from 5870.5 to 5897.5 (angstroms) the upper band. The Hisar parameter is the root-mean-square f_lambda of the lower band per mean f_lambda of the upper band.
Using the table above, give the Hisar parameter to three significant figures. 1.43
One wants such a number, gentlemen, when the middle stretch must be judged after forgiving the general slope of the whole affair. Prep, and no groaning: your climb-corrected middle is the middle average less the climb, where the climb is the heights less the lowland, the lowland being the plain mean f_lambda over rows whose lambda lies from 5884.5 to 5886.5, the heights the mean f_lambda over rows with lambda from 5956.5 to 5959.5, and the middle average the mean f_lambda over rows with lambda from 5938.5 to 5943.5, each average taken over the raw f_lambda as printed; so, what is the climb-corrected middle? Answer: 48.2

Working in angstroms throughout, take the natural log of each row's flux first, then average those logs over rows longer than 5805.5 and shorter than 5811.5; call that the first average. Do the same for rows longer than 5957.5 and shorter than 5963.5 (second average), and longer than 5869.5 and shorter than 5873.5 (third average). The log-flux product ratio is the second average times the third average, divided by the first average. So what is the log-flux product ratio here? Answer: 3.96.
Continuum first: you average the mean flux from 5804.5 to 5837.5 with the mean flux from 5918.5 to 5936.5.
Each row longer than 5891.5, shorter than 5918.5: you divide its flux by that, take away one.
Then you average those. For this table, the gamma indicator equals -0.188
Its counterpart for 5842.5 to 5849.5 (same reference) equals -0.043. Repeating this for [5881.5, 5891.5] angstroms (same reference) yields -0.368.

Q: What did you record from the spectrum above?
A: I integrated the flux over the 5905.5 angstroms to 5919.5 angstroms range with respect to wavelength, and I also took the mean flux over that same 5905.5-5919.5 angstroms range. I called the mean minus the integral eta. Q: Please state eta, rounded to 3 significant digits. -731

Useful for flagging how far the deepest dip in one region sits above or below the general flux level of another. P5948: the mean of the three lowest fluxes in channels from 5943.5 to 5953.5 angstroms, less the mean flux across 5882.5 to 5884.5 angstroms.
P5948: 4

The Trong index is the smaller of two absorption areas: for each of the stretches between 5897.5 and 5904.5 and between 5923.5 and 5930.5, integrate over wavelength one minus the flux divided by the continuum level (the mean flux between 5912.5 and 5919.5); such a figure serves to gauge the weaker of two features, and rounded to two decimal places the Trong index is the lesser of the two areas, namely -0.04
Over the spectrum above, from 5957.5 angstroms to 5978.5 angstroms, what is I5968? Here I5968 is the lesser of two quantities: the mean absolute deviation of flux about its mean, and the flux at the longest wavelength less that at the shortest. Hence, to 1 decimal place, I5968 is 2.1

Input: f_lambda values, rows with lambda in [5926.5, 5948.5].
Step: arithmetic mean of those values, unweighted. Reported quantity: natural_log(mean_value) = 4.03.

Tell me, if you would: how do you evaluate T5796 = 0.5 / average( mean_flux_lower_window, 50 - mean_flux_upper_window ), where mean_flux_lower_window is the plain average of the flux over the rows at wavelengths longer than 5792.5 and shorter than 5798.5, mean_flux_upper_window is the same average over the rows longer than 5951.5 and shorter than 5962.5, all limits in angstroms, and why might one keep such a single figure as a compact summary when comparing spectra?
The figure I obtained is 0.0203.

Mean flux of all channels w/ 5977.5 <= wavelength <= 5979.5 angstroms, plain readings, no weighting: 57.1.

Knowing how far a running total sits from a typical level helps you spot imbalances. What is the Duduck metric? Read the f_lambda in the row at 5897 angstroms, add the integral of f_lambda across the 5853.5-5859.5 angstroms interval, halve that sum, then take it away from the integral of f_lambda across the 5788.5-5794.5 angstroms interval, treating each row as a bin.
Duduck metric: 159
